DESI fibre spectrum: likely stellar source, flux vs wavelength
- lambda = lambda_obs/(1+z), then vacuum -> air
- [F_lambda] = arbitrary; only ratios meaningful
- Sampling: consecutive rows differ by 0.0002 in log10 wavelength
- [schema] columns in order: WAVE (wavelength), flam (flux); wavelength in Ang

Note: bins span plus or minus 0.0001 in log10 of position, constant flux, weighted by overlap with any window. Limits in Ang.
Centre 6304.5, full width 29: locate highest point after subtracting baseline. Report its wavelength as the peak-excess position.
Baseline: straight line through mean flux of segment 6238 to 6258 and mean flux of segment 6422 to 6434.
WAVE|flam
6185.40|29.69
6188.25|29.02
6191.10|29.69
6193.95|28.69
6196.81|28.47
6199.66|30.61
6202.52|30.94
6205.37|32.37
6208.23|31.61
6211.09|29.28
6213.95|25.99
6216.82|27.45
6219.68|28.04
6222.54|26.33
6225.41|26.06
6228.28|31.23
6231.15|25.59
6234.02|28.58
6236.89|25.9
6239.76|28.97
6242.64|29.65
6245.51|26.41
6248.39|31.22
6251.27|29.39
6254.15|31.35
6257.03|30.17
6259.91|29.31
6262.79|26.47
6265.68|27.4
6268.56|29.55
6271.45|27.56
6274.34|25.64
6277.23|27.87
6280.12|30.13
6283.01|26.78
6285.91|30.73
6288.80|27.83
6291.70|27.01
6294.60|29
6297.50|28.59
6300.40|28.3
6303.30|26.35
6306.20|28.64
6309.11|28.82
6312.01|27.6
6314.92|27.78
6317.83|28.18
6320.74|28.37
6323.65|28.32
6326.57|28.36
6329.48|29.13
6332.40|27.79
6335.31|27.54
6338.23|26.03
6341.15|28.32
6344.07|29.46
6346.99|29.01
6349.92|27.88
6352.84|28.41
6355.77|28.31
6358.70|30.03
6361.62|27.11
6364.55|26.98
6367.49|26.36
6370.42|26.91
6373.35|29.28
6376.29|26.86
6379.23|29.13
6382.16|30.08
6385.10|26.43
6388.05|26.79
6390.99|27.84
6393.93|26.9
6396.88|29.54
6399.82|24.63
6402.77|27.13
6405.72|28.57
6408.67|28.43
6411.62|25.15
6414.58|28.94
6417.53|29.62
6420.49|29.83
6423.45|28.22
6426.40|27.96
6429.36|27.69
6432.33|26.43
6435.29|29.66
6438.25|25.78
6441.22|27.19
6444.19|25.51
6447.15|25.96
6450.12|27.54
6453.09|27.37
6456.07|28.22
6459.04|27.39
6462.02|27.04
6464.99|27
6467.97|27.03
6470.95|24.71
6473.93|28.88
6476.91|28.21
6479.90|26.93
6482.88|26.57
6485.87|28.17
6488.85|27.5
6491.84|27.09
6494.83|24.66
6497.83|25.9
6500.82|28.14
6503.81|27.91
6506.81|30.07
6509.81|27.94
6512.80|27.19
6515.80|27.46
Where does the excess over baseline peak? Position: 6294.60 Ang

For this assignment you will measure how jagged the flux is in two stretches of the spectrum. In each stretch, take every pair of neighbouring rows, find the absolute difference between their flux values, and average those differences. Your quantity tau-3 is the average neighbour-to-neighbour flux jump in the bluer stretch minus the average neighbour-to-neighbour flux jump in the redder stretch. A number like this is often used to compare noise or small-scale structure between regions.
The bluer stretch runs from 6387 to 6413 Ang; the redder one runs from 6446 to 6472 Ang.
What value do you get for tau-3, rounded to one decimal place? 1.3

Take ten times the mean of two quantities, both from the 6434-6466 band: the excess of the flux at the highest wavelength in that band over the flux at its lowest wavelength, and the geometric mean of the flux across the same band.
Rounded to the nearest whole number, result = 122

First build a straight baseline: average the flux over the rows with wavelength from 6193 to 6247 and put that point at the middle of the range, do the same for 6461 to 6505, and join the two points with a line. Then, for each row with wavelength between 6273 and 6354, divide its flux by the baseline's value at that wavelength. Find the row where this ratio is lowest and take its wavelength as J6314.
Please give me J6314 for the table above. 6274.34 Ang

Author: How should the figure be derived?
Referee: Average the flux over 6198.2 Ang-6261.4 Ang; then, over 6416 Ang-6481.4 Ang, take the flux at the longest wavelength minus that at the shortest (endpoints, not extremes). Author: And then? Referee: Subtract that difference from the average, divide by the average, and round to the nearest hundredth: 1.09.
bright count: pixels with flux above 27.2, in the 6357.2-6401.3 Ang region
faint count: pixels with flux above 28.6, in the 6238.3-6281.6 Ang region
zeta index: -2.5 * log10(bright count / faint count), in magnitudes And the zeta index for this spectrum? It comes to 0.44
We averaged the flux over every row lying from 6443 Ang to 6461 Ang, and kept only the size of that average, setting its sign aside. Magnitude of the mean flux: 27.0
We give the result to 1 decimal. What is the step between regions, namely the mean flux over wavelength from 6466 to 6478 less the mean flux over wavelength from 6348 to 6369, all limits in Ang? -0.7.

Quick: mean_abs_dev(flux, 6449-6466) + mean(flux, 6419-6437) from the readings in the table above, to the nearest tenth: 28.6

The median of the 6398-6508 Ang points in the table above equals 27.4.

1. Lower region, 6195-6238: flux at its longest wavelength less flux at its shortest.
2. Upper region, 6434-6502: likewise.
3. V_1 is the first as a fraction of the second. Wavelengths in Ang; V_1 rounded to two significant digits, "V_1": 1.7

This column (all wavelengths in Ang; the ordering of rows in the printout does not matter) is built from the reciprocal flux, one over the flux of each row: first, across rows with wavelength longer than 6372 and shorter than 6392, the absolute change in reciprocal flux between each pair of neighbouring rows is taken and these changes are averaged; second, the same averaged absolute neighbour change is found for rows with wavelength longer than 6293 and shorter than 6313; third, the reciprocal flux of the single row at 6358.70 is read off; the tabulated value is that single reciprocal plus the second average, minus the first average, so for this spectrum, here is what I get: 0.0324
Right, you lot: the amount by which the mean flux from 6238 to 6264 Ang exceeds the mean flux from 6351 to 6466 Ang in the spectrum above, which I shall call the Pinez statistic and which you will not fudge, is 1.6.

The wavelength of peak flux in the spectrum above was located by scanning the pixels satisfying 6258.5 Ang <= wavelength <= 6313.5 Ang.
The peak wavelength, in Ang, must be 6285.91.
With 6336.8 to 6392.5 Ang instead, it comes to 6382.16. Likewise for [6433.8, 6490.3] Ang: 6435.29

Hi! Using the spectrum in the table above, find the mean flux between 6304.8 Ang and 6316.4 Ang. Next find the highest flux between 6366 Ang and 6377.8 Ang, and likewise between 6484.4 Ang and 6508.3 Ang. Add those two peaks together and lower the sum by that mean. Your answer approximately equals 31.1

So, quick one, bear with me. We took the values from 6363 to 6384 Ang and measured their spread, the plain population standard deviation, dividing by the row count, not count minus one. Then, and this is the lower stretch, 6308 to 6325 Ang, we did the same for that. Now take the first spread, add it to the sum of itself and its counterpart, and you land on 3.17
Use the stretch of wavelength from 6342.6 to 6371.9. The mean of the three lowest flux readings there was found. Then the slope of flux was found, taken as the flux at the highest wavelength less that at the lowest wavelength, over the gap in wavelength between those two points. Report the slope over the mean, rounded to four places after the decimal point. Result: -0.0036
